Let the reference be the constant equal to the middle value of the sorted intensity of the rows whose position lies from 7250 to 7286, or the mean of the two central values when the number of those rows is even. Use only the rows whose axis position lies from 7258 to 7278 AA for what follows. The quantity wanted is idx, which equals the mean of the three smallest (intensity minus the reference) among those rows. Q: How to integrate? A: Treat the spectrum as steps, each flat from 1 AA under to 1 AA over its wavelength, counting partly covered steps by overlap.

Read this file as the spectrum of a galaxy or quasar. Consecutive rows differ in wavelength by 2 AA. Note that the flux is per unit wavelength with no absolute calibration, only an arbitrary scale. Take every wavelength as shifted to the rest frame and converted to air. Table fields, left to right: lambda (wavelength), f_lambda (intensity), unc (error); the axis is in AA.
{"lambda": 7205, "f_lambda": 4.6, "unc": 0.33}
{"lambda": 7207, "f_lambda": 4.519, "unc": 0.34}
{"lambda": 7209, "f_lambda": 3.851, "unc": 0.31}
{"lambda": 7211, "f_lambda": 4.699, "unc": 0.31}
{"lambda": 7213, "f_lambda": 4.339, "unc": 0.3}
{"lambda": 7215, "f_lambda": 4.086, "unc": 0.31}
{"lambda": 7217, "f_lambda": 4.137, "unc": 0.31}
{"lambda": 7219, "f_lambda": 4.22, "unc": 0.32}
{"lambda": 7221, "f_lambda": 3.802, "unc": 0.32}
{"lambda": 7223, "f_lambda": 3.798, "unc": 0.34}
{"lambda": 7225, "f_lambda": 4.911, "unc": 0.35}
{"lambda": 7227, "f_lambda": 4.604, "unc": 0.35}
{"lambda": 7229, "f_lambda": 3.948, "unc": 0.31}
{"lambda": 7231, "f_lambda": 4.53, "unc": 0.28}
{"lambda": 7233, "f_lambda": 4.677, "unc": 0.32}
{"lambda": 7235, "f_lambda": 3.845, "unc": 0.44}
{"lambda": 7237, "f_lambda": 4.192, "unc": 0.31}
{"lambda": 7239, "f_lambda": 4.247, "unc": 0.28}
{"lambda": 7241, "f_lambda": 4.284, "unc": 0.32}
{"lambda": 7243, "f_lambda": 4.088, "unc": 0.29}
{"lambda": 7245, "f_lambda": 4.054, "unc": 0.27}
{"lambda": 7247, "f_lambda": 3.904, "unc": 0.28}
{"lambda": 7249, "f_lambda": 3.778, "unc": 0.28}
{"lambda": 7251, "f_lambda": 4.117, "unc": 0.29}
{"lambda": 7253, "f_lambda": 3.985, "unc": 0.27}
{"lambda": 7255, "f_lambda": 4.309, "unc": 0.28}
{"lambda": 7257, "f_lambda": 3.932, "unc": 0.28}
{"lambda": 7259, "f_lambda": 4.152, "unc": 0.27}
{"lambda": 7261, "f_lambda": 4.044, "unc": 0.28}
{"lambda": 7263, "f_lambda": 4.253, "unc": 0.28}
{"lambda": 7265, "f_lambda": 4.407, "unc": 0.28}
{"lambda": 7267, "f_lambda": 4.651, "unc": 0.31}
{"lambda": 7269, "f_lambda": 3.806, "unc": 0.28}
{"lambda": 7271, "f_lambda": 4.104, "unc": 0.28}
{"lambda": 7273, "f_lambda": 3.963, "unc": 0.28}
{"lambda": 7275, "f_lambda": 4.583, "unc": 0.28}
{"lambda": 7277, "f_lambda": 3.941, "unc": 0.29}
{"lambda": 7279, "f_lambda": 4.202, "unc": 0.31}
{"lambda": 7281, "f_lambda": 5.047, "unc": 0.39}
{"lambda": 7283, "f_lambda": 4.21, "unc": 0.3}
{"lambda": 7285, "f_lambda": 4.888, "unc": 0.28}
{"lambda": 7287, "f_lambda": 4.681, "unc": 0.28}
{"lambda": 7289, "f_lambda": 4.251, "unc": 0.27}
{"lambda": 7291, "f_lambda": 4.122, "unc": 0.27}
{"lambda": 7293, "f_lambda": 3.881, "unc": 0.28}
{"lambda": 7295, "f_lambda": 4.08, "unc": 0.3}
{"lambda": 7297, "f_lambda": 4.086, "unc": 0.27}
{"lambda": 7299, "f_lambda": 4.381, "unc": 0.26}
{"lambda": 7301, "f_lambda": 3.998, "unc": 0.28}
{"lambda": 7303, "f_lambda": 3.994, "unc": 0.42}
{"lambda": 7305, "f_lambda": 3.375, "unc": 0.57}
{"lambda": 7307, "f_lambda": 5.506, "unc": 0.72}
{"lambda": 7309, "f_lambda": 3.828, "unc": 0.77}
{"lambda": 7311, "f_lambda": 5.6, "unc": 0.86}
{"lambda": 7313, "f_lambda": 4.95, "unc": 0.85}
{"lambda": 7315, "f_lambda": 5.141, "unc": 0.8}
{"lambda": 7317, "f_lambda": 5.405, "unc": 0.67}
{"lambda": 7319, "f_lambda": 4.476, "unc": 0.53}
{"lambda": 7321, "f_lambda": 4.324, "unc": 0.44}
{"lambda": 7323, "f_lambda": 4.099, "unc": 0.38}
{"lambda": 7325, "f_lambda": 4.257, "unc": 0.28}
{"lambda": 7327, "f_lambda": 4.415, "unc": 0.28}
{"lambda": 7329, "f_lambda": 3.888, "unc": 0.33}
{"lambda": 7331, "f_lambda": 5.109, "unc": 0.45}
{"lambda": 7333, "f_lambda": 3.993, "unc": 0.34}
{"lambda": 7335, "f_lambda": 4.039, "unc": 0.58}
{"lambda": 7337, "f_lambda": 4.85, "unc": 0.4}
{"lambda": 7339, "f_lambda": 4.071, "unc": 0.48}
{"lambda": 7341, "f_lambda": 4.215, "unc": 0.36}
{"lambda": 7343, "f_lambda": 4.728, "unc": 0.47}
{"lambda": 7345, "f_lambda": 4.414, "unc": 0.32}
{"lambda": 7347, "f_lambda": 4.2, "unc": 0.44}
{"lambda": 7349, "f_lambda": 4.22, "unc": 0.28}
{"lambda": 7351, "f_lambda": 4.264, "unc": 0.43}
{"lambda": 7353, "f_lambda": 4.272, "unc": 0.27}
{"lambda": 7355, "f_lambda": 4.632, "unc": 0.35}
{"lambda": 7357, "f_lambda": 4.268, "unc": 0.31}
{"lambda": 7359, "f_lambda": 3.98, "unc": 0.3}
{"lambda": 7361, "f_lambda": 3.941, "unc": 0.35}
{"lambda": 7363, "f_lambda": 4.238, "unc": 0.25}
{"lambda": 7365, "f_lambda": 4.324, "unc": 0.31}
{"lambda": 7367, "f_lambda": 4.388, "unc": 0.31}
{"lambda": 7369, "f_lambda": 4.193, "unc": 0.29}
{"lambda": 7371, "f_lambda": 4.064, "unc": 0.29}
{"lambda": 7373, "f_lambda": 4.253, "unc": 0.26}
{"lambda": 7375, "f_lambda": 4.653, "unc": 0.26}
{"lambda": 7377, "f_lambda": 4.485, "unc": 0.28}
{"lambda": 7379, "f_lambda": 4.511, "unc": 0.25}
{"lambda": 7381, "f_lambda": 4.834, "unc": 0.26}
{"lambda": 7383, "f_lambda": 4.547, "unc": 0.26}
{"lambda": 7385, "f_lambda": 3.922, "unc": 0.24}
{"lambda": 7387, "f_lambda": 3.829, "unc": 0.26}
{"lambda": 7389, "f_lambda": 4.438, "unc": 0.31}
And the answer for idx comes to -0.27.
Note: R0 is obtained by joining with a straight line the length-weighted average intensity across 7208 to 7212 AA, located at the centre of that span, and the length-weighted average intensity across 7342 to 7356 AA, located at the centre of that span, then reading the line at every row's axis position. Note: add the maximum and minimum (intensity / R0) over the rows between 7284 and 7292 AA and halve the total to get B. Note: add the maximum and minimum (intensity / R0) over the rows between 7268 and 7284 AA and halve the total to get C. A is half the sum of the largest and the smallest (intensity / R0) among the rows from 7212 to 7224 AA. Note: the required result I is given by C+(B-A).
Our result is 1.11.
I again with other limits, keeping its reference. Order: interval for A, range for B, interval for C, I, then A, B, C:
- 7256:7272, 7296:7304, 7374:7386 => 0.98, 0.98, 0.96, 0.99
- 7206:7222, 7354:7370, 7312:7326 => 1.07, 0.99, 0.97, 1.09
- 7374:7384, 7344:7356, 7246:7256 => 0.89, 1.06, 1.01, 0.94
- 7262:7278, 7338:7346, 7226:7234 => 1.03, 0.98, 1.00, 1.00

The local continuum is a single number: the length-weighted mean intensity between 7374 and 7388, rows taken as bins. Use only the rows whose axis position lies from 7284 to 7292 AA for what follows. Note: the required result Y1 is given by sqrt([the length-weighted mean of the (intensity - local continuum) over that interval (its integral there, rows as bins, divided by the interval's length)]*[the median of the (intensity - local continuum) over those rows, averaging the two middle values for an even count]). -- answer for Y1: 0.08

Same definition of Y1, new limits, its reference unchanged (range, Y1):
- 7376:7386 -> 0.08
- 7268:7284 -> 0.20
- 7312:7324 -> 0.33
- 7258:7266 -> 0.19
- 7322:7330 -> 0.23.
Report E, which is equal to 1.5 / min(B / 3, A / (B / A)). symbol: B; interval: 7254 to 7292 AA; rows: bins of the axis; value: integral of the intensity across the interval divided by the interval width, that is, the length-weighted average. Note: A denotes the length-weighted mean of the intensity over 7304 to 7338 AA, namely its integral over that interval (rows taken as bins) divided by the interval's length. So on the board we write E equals 1.05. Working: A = 4.54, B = 4.29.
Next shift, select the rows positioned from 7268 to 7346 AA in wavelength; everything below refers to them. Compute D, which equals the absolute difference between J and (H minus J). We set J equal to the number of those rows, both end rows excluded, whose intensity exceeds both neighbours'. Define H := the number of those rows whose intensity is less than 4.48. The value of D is 3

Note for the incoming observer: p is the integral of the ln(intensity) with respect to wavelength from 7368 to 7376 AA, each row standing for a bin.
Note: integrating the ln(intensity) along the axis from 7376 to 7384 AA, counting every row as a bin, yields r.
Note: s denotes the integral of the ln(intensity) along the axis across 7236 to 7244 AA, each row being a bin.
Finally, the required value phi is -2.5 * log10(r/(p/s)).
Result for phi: -2.70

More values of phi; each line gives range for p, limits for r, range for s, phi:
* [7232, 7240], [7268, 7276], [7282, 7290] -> -2.68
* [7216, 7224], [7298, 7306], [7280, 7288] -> -2.72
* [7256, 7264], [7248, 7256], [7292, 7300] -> -2.62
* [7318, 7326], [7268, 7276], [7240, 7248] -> -2.59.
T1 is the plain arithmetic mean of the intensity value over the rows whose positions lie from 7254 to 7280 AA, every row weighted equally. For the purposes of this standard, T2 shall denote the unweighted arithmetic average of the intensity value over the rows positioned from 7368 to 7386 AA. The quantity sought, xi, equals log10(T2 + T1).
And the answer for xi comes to 0.933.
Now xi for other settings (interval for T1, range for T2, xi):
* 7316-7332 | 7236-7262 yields 0.933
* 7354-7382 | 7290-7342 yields 0.941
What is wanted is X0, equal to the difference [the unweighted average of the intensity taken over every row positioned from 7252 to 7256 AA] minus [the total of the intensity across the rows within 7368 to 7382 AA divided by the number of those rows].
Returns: -0.3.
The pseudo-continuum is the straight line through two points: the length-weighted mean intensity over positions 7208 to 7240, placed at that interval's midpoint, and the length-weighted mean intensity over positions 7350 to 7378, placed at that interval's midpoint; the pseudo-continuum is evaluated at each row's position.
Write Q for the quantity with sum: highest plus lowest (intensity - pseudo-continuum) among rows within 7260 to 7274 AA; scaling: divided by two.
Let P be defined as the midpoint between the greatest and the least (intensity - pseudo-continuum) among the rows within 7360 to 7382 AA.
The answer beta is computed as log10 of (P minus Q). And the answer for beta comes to -0.9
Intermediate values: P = 0.10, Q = -0.03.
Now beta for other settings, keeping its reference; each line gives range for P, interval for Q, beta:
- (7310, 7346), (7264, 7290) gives -0.5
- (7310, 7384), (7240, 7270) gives -0.3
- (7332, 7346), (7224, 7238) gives -1.9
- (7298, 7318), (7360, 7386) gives -0.9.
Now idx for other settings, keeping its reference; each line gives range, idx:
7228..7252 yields -0.33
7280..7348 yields -0.48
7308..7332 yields -0.24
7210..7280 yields -0.38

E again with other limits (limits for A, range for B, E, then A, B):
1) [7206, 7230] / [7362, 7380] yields 1.04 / 4.24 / 4.35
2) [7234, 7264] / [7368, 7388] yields 1.04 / 4.08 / 4.33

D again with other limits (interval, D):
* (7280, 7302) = 4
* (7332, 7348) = 2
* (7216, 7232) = 1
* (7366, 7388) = 2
